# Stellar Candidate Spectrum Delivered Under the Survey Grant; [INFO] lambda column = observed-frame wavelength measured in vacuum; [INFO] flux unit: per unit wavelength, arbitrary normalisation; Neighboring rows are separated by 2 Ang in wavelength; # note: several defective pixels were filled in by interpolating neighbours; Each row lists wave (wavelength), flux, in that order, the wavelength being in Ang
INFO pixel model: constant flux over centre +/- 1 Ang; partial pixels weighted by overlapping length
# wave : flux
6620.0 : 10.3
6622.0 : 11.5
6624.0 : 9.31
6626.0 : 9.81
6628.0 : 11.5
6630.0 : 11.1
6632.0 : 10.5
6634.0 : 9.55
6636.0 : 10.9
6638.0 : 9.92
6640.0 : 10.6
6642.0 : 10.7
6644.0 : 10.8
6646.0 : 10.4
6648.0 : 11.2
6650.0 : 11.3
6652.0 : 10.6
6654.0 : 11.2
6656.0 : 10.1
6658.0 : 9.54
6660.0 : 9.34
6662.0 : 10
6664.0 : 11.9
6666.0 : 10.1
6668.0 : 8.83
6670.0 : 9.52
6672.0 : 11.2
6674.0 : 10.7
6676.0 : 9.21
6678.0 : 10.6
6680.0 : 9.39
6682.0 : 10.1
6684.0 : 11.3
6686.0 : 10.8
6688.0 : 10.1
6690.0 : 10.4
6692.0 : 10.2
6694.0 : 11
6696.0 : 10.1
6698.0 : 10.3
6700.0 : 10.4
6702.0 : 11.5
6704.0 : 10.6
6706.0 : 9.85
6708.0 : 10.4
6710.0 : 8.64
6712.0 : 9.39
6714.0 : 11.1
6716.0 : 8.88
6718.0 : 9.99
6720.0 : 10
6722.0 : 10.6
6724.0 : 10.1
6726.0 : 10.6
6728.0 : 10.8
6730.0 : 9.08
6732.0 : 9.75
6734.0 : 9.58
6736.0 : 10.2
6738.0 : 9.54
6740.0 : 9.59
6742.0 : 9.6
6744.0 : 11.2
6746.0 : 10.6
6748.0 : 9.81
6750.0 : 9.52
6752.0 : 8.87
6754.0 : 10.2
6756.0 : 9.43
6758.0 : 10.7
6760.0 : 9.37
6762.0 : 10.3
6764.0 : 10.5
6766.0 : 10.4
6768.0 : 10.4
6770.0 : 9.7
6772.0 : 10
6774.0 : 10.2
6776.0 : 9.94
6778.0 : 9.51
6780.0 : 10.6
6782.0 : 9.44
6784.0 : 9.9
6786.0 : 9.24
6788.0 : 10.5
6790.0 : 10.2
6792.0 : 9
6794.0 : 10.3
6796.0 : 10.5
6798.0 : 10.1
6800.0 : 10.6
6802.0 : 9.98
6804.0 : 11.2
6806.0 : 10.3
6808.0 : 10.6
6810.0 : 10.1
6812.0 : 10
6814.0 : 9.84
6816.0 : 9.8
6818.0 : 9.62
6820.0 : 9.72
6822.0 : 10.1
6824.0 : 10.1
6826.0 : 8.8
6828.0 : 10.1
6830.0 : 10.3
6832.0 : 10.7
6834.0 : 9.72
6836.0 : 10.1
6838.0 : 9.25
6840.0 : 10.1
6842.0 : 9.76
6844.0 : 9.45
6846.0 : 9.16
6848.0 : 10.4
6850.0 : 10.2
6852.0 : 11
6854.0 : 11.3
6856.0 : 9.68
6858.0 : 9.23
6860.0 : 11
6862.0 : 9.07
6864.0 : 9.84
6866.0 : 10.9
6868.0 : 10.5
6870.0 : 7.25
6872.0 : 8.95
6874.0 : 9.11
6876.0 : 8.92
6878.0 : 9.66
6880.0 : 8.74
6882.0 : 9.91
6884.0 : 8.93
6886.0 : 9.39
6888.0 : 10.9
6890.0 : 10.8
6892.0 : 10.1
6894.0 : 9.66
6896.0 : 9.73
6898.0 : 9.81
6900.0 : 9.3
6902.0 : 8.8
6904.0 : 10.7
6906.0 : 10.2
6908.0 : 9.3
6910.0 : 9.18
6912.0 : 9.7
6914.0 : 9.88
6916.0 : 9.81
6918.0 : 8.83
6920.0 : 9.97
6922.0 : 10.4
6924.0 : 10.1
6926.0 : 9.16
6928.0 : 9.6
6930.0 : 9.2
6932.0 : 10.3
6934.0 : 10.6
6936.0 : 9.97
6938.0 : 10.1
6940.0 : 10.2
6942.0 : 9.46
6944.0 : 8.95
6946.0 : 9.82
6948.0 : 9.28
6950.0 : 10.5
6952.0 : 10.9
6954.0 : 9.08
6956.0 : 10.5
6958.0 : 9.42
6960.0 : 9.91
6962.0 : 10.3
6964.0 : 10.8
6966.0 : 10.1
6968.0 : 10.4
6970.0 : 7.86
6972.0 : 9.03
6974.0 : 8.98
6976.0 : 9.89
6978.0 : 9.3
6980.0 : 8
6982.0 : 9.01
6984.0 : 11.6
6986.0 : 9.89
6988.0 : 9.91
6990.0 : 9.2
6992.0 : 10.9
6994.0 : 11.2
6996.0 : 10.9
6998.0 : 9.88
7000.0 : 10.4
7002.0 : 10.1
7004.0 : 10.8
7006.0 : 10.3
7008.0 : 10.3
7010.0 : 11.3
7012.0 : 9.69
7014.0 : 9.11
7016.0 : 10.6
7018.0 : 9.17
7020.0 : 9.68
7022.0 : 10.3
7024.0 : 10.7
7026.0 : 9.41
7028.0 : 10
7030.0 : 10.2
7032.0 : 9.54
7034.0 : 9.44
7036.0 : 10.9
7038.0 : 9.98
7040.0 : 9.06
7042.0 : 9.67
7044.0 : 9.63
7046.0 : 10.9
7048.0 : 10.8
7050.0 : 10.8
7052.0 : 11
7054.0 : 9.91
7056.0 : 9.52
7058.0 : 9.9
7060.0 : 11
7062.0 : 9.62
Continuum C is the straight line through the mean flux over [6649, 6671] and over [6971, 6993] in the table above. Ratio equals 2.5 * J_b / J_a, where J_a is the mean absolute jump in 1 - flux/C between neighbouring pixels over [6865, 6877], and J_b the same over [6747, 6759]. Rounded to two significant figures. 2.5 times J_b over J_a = 1.8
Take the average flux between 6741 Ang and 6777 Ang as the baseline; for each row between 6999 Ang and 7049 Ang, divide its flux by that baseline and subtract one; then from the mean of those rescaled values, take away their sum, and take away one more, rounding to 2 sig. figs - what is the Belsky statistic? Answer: -1.1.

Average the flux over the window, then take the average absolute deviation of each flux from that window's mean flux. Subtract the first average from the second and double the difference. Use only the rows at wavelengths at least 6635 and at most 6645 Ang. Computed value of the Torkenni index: -20.6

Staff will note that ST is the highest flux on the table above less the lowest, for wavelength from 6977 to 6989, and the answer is 3.6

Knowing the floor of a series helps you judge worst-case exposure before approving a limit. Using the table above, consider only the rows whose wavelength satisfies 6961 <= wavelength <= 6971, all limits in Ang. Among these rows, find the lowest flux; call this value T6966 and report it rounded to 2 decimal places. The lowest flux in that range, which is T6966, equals 7.86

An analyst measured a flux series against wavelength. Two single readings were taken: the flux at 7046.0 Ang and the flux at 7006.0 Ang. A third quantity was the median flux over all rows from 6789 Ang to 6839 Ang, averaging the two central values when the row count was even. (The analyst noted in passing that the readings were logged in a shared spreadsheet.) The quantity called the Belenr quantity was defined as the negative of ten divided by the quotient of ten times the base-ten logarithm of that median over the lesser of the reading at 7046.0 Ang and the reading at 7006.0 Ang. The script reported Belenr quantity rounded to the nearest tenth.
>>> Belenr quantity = -10.3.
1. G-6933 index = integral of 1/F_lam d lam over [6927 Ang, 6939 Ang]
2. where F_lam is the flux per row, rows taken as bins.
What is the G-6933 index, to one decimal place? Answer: 1.2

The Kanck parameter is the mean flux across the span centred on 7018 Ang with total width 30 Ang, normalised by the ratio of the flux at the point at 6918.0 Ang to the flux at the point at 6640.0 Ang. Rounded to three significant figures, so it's 12.1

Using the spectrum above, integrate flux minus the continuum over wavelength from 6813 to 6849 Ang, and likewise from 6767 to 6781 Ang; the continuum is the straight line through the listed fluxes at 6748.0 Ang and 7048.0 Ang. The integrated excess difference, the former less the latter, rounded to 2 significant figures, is -11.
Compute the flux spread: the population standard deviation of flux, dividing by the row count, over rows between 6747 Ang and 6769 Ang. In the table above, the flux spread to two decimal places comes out 0.56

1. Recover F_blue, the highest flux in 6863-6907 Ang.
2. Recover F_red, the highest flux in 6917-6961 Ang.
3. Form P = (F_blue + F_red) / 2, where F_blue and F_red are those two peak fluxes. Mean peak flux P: 10.9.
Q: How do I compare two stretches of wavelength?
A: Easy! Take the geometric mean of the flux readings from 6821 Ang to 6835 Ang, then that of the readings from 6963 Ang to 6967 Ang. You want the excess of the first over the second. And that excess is -0.49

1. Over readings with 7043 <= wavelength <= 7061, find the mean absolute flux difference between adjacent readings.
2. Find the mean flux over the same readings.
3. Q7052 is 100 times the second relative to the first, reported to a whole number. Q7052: 1834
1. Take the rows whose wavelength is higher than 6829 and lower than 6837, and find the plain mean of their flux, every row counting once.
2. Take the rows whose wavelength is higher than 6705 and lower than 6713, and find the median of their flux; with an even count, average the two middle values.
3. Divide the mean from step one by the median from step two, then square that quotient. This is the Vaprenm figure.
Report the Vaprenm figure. 1.13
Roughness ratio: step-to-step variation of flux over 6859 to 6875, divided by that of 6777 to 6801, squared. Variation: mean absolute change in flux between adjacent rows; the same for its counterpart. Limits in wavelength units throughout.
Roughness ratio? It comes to 2.92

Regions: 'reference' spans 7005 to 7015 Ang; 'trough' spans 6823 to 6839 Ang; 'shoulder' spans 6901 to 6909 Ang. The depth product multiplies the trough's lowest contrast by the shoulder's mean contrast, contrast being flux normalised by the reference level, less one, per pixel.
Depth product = 0.0051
